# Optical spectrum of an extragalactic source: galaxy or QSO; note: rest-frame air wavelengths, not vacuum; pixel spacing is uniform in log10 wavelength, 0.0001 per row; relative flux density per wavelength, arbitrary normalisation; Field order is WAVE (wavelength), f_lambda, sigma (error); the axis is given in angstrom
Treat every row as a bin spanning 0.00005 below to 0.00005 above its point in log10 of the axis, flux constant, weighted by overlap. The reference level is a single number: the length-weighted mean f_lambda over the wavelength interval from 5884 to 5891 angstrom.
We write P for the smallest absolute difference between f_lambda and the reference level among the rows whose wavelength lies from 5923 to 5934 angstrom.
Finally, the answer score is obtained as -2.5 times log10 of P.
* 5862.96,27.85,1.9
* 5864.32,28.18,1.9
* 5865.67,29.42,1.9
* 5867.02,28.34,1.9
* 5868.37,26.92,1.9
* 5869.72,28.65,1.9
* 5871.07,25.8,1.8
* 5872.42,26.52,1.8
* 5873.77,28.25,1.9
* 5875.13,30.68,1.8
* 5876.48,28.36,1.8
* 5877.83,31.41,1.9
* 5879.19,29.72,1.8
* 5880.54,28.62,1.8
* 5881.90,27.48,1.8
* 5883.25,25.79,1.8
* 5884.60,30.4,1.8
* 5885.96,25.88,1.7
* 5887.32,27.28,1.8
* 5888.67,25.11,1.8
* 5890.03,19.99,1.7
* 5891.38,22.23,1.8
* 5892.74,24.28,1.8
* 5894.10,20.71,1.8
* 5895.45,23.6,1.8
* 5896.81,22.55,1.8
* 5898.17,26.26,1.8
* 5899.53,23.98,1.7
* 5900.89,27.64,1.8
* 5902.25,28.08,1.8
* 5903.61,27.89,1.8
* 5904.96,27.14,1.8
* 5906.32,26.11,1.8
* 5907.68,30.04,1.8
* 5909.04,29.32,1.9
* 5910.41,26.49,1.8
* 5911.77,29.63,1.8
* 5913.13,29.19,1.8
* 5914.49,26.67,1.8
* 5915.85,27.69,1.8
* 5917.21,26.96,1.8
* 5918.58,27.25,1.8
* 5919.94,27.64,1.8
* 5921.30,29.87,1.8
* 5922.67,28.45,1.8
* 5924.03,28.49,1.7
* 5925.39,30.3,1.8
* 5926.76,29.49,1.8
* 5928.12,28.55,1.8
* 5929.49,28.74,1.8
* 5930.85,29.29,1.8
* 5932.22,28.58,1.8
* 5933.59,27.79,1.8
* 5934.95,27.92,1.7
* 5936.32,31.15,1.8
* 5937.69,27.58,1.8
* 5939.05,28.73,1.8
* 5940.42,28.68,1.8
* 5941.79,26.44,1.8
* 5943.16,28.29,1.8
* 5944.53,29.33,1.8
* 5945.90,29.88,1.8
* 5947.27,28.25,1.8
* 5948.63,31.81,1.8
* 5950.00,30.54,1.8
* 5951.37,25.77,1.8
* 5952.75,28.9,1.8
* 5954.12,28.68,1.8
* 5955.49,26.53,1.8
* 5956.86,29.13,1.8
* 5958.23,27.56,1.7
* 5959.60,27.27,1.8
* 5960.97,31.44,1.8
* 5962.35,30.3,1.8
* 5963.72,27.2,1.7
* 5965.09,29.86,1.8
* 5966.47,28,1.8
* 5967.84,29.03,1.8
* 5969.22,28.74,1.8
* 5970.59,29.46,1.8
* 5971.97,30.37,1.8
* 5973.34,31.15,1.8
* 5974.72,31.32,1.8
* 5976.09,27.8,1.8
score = -0.9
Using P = 2.3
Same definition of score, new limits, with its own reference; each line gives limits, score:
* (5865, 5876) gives 1.4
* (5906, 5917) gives 0.6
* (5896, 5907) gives 0.6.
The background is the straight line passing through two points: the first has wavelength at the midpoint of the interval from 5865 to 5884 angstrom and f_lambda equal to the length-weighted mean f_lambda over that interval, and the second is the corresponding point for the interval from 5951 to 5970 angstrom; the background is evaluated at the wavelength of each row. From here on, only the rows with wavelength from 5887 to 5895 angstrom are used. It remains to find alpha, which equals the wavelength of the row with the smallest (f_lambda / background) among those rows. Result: 5890.03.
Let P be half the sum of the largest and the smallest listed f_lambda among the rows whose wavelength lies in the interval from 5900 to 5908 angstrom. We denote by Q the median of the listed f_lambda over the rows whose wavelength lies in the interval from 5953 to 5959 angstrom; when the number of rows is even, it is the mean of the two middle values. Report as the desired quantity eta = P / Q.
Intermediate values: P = 28.1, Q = 28.1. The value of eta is 1.00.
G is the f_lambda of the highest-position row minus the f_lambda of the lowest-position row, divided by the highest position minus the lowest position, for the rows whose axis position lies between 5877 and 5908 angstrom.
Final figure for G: -0.05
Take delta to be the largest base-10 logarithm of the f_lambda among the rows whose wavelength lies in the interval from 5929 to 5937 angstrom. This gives 1.493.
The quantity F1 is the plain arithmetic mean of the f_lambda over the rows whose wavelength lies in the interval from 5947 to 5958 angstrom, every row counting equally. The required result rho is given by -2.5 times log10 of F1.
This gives -3.645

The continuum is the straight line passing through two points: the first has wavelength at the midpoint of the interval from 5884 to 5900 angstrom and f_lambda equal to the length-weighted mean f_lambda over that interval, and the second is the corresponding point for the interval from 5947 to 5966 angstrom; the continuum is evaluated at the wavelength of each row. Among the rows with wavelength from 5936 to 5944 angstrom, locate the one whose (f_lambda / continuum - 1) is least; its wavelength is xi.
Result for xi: 5941.79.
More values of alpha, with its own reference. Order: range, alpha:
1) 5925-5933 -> 5928.12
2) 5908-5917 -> 5910.41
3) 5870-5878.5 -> 5871.07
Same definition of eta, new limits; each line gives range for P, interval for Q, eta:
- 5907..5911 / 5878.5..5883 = 0.99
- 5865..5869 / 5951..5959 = 1.00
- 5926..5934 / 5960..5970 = 0.99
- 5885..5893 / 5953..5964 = 0.84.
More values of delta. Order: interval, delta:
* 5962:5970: 1.481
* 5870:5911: 1.497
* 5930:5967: 1.503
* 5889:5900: 1.419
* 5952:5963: 1.497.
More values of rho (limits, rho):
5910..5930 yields -3.632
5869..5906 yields -3.556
